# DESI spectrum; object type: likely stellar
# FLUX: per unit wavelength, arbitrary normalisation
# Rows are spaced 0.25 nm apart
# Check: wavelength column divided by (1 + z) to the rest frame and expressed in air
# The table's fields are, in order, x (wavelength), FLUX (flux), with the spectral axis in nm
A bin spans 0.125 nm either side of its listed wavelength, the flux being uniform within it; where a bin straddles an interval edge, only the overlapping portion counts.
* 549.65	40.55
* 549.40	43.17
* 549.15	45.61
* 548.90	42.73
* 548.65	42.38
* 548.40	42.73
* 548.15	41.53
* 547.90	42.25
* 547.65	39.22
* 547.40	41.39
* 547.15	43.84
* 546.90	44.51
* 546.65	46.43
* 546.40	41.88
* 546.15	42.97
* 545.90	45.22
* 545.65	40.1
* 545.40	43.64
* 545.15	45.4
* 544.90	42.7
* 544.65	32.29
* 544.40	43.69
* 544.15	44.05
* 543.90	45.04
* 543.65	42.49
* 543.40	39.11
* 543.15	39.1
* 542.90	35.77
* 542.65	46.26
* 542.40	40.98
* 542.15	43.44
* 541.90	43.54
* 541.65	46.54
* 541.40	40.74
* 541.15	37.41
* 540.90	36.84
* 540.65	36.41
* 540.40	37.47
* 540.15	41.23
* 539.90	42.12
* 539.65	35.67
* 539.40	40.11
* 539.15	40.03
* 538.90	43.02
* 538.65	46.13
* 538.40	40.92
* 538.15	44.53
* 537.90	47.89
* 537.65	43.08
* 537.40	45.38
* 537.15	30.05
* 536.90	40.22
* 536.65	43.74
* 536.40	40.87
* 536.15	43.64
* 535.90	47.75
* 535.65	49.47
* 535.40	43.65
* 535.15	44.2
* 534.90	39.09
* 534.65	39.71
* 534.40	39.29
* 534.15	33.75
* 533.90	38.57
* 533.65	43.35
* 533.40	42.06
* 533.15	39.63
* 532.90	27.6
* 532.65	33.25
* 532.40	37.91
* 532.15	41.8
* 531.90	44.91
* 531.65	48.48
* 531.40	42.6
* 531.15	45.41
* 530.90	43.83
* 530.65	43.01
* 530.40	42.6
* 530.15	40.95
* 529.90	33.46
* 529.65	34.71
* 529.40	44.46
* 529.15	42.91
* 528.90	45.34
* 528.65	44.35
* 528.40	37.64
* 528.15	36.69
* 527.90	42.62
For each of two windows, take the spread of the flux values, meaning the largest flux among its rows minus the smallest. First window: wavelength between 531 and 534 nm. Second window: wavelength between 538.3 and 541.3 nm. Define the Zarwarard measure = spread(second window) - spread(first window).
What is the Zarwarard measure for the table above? -10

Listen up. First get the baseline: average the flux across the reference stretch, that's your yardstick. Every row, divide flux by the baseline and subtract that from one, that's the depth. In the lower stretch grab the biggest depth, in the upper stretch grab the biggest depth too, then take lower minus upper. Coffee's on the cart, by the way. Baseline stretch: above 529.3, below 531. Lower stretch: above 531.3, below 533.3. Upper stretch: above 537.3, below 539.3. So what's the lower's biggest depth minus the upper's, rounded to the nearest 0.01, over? 0.31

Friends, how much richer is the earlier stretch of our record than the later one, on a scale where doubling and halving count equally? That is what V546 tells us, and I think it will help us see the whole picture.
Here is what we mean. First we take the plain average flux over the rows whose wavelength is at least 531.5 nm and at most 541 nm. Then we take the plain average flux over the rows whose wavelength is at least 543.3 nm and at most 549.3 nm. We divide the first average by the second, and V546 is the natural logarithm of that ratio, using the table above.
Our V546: -0.040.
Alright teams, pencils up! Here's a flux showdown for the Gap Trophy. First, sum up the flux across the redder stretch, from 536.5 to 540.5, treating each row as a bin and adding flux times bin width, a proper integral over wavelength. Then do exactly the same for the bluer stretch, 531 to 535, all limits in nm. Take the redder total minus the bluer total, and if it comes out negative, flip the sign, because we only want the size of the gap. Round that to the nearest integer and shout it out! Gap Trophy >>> 6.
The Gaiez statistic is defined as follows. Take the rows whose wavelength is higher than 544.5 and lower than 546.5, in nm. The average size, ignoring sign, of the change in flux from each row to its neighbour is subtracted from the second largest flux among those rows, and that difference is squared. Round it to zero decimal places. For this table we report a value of 1712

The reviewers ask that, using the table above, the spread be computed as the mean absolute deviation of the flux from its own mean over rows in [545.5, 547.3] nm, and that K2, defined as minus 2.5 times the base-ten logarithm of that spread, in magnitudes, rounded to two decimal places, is -0.54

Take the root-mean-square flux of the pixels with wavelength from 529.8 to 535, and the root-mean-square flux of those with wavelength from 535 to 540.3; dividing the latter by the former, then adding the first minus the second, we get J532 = -1.4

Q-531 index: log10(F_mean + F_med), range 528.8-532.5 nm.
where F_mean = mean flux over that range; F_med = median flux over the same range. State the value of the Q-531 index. 1.930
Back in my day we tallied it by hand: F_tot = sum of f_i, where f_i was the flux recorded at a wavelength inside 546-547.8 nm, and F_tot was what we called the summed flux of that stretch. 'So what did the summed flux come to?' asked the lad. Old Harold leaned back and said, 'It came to 300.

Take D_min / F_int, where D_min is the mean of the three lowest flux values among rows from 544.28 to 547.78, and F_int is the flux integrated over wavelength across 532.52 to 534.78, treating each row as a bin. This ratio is 0.44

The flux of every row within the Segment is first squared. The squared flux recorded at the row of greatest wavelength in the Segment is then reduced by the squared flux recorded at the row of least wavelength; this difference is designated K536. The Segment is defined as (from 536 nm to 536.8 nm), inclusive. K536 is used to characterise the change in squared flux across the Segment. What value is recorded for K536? 9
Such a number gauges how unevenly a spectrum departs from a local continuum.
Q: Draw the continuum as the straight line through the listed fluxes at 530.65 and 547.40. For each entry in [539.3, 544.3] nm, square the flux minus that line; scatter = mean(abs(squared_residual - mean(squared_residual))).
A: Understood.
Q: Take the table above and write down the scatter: 11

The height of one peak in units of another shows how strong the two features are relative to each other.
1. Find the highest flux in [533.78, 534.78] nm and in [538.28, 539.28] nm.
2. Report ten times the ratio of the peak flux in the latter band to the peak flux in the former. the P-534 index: 11.6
